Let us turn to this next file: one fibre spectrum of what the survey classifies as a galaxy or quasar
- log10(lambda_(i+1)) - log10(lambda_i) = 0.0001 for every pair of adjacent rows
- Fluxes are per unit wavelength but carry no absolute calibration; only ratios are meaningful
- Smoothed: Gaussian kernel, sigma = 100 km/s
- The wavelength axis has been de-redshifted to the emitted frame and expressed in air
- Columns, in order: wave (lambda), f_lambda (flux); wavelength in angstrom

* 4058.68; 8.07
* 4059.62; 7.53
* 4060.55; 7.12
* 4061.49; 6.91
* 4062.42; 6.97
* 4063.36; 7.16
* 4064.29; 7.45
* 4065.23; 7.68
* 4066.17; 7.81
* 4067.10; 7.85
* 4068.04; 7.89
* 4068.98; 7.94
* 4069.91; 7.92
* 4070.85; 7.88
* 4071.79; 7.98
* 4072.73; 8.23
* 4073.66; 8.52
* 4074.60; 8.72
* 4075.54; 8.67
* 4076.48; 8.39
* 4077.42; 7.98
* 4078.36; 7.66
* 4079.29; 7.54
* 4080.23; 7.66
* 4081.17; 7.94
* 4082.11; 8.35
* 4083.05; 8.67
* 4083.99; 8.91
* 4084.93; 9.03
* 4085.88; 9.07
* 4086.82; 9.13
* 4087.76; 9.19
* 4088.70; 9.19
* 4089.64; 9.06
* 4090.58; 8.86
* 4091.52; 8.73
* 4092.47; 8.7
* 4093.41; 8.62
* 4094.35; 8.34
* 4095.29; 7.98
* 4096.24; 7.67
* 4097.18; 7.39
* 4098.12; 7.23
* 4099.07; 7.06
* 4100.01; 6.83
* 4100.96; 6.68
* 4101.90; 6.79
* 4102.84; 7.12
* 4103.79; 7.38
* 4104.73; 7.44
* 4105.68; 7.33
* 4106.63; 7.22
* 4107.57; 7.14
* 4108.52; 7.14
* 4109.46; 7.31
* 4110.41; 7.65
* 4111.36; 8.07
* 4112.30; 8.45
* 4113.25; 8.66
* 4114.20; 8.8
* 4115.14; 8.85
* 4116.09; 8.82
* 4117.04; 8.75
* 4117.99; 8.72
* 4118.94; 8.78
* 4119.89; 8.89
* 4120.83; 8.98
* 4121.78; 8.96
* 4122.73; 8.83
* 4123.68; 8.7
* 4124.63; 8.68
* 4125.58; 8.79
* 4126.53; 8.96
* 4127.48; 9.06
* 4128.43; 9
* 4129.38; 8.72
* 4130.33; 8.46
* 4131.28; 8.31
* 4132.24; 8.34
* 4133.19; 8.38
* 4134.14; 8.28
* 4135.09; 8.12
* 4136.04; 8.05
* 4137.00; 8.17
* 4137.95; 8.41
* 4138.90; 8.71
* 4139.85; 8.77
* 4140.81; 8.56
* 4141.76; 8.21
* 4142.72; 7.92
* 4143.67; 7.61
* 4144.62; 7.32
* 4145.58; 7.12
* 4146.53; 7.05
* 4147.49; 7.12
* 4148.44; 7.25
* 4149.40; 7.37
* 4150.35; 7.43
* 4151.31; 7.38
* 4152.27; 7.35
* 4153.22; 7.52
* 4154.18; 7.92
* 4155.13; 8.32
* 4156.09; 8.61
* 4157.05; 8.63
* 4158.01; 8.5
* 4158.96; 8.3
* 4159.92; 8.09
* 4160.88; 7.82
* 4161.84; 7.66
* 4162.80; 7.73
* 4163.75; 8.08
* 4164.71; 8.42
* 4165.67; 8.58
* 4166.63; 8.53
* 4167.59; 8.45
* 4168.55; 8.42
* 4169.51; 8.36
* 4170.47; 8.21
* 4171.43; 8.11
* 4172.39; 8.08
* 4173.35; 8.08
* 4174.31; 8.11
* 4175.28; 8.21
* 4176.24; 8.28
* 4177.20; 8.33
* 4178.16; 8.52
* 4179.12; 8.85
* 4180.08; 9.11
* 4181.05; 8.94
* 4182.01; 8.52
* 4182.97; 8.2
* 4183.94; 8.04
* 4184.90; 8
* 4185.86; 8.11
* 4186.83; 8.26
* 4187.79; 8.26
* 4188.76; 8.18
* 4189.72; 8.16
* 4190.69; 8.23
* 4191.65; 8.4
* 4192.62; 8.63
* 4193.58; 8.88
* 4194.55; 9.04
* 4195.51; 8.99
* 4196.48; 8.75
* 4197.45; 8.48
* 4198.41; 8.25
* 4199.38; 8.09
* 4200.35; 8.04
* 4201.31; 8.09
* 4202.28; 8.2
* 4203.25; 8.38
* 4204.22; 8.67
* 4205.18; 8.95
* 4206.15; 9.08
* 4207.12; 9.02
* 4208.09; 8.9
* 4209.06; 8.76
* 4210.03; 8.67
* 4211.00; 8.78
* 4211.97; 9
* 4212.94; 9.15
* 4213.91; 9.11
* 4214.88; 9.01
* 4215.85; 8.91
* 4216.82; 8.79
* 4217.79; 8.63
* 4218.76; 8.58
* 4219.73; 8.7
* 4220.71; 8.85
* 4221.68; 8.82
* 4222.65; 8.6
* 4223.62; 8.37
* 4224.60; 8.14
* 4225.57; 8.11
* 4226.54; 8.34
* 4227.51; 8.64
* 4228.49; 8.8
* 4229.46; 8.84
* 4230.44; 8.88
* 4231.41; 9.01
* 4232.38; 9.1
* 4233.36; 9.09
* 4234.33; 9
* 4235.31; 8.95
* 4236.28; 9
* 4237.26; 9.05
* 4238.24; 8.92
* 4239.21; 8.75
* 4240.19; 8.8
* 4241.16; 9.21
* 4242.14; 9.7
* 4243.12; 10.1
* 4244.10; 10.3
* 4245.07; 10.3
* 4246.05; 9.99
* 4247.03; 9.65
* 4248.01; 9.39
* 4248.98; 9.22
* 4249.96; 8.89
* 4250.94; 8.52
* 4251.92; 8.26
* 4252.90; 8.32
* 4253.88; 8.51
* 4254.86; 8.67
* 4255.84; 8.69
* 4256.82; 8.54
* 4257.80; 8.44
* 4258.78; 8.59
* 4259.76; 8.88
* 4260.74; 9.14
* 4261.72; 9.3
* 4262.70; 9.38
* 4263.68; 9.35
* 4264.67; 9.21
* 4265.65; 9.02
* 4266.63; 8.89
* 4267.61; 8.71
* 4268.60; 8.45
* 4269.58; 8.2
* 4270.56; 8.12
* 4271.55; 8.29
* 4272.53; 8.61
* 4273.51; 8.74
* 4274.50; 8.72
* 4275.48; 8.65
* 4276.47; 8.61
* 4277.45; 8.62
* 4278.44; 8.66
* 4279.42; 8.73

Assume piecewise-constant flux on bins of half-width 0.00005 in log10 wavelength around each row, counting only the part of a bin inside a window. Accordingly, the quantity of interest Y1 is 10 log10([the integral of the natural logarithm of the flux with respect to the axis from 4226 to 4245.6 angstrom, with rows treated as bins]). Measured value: 16.4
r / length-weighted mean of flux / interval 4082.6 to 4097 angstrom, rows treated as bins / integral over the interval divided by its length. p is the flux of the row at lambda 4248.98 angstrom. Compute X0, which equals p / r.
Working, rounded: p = 9.22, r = 8.7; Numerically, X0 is 1.06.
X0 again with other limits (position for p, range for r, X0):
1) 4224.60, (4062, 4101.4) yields 1.00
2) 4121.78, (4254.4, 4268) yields 1.00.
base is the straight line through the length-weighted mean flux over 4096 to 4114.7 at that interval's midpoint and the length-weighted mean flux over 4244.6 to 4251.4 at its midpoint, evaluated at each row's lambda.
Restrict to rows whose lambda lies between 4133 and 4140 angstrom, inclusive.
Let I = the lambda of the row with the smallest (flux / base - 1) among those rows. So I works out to 4136.04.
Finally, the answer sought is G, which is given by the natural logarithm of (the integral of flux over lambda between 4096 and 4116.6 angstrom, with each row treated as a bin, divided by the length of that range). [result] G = 2.03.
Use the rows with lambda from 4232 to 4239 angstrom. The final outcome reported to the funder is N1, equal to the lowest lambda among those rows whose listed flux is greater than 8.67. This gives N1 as 4232.38 angstrom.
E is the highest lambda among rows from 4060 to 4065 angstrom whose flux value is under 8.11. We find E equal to 4064.29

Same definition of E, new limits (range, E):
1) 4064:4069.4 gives 4068.98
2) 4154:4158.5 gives 4154.18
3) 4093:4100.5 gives 4100.01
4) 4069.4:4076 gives 4071.79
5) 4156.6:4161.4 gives 4160.88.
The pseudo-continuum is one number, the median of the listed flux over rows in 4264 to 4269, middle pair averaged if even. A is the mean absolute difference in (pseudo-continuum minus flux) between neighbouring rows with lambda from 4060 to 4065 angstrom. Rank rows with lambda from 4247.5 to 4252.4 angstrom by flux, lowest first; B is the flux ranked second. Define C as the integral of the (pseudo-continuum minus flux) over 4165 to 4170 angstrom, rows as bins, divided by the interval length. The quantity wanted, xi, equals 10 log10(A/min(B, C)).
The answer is -4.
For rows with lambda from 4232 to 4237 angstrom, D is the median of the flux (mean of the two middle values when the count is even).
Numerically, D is 9.00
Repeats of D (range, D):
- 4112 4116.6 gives 8.80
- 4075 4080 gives 7.98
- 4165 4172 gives 8.42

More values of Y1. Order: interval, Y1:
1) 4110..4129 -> 16.1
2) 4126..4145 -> 16.1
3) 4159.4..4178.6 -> 16.1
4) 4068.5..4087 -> 15.9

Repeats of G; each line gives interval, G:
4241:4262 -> 2.21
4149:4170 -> 2.09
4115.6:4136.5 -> 2.16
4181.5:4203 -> 2.12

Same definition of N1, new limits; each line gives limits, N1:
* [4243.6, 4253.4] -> 4244.10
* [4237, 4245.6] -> 4237.26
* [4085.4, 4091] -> 4085.88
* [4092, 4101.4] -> 4092.47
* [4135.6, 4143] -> 4138.90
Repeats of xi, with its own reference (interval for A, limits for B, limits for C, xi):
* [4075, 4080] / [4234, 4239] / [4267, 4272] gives -3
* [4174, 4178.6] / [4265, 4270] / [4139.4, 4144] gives -8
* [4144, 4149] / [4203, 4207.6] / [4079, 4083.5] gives -9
